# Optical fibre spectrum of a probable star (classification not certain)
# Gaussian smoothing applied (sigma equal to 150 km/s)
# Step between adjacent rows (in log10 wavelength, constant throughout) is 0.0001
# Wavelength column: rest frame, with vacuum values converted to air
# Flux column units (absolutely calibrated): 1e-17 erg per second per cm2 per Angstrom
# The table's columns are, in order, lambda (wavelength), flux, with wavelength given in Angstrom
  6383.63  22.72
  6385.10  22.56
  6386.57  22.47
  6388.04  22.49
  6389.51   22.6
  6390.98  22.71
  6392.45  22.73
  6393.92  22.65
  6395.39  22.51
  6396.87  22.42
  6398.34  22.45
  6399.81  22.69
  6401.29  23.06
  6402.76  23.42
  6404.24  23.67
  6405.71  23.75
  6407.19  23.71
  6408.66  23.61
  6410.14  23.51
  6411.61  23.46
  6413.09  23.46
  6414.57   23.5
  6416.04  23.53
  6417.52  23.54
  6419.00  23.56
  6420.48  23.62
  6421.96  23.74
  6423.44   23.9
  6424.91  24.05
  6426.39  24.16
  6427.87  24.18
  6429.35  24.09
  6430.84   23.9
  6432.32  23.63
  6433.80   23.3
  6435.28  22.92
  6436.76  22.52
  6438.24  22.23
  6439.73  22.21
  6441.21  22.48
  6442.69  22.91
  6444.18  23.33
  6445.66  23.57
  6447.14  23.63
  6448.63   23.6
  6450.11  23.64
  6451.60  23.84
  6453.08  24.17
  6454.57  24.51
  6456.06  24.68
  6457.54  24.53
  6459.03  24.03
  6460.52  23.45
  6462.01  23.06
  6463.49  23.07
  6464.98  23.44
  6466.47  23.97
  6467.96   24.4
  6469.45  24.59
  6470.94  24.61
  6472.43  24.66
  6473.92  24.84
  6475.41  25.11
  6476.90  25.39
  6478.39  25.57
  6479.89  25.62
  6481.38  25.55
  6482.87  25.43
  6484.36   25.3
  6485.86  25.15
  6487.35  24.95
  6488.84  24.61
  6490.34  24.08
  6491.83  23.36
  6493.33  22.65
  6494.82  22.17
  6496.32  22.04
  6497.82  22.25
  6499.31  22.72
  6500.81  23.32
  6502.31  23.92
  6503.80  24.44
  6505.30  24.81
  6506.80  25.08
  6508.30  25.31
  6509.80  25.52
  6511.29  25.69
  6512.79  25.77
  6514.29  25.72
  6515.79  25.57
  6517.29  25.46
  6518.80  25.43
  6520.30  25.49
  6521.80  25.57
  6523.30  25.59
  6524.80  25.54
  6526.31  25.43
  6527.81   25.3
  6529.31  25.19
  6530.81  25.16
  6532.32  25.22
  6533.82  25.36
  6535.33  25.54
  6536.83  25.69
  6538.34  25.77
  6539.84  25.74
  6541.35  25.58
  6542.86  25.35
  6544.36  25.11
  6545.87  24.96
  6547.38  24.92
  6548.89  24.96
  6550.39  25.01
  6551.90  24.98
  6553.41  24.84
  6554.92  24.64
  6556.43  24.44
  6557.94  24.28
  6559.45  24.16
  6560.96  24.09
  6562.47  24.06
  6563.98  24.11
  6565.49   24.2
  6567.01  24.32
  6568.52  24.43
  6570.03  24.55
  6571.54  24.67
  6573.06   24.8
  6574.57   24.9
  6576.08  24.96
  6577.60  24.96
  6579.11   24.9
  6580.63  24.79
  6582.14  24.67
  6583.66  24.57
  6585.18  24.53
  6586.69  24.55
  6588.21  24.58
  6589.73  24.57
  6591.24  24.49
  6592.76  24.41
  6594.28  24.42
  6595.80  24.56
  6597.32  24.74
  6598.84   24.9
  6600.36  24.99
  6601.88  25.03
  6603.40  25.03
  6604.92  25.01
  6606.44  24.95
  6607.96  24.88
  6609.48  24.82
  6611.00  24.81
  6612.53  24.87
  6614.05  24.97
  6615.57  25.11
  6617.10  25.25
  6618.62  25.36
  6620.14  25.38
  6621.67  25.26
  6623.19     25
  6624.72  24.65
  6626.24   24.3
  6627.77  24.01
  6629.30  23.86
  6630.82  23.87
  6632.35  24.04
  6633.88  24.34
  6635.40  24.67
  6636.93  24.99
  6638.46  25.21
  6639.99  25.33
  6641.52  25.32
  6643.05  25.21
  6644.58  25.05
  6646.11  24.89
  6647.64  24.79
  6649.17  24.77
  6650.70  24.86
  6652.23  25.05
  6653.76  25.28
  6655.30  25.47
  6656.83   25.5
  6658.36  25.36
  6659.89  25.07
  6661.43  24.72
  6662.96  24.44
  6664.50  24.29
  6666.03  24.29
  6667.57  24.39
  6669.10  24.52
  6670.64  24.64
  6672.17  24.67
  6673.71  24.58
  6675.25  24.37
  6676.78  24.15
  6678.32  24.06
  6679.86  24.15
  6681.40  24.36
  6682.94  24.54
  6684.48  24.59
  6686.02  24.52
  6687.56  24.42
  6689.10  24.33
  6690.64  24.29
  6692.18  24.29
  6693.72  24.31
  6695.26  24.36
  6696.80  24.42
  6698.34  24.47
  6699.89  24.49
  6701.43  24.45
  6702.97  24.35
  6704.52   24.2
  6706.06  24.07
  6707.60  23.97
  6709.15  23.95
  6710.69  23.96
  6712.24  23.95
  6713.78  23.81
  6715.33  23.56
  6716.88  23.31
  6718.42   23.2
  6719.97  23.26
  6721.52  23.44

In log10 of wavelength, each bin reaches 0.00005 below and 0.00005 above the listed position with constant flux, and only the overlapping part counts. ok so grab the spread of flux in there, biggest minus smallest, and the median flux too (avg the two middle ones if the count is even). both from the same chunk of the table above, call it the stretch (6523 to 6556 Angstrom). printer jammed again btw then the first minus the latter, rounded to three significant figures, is -24.1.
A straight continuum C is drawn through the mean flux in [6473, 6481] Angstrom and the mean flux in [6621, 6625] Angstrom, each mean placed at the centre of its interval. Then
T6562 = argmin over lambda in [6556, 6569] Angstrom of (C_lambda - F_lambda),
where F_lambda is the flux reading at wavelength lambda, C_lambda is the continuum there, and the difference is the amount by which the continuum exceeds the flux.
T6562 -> 6568.52 Angstrom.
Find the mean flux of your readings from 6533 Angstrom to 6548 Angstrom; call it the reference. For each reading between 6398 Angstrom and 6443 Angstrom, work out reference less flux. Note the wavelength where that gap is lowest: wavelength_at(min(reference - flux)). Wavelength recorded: 6427.87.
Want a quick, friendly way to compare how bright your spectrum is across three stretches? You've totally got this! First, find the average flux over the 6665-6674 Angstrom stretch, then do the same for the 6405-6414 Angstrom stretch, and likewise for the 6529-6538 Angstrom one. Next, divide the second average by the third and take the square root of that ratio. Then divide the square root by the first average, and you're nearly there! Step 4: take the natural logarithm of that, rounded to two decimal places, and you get -3.24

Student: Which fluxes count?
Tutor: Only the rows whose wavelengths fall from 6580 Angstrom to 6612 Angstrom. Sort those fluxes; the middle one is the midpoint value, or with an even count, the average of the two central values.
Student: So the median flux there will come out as 24.7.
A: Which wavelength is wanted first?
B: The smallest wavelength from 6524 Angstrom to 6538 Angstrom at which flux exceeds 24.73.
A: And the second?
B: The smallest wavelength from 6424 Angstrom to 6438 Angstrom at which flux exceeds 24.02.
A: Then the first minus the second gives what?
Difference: 99.9 Angstrom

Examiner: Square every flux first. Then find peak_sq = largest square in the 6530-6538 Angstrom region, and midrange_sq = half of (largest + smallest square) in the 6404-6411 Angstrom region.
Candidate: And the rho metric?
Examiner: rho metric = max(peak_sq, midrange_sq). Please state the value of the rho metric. 660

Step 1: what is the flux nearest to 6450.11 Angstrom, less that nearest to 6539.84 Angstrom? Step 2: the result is -2.1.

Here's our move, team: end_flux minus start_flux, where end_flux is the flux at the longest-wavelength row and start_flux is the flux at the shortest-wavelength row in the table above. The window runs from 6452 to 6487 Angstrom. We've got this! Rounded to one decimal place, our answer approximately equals 1.0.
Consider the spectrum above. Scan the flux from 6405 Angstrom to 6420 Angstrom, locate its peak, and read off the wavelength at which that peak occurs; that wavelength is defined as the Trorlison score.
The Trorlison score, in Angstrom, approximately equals 6405.71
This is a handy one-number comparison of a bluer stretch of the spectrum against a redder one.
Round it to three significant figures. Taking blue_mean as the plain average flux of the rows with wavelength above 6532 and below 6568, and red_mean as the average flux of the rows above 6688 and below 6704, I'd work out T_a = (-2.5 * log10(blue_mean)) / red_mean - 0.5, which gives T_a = -0.643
